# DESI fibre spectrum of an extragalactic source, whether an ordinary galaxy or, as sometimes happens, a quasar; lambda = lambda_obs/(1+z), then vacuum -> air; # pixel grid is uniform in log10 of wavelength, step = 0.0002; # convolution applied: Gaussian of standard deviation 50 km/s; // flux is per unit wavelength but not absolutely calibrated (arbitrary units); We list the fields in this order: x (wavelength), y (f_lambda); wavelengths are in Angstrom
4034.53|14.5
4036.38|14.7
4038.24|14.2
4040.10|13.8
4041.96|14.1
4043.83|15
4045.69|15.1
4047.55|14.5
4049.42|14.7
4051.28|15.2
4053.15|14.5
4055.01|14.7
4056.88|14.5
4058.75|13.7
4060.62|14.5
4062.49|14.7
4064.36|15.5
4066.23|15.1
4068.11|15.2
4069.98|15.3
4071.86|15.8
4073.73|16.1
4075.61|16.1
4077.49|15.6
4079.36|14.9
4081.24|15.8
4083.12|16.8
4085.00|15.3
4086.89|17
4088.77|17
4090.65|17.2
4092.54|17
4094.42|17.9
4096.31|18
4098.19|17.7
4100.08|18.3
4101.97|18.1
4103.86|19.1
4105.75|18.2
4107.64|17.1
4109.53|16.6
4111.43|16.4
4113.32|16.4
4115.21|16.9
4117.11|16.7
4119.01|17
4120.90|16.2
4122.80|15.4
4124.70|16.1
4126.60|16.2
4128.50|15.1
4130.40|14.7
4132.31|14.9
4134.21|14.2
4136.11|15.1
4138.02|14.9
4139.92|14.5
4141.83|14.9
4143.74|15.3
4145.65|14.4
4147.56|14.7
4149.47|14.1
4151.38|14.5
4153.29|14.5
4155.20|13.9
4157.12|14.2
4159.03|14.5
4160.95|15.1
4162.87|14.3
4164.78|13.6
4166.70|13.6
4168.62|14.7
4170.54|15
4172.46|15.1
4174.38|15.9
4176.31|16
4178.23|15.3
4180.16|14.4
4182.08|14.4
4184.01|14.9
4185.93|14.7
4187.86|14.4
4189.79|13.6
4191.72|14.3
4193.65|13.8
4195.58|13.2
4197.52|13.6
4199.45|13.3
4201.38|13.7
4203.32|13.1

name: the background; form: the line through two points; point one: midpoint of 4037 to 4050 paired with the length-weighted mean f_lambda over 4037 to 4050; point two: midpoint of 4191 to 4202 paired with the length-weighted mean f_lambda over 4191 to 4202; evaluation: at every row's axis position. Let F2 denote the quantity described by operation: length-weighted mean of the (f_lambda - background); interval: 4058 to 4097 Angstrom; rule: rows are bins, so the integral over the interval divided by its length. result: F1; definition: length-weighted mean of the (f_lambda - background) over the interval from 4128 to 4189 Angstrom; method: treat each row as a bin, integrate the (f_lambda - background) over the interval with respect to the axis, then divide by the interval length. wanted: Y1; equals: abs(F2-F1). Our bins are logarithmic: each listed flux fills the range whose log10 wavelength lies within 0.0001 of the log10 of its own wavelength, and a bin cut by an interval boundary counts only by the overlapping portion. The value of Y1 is 0.8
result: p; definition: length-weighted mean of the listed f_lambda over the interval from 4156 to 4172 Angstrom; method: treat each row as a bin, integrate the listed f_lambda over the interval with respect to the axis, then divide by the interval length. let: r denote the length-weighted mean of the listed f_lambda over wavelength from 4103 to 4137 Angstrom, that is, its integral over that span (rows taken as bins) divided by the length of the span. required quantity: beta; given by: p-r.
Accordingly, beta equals -1.8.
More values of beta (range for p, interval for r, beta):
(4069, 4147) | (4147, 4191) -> 1.7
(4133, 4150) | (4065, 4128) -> -1.9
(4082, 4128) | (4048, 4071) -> 2.2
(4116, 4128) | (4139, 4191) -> 1.6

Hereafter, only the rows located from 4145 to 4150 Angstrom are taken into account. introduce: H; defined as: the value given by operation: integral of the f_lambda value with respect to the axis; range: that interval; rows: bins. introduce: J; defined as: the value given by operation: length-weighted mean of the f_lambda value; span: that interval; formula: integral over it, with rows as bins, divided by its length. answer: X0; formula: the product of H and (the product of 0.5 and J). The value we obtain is 520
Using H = 72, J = 14.4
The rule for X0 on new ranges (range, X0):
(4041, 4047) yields 649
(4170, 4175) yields 588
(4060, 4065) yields 555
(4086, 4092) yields 873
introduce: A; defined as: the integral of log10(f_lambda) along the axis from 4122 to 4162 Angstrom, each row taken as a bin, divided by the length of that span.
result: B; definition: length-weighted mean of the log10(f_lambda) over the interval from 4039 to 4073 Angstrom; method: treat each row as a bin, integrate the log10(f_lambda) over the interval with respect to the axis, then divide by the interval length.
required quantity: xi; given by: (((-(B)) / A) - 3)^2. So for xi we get 16.0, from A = 1.170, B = 1.17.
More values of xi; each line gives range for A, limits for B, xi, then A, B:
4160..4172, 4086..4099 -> 16.6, 1.159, 1.24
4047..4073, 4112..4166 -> 16.0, 1.172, 1.18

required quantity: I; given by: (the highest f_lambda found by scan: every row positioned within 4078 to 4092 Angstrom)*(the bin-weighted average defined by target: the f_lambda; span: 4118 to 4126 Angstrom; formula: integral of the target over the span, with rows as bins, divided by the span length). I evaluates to 278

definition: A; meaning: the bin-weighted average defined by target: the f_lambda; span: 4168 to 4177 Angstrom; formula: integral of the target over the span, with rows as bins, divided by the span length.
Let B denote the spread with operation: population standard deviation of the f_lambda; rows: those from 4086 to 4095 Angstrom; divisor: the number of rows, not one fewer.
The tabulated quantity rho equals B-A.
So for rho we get -15.0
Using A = 15.3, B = 0.35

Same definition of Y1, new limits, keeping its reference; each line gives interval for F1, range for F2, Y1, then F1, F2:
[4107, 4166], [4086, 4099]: 1.9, 1.3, 3.19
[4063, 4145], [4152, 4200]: 1.4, 2.1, 0.67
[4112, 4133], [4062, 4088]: 0.6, 1.9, 1.38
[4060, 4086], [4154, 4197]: 0.4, 1.2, 0.73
